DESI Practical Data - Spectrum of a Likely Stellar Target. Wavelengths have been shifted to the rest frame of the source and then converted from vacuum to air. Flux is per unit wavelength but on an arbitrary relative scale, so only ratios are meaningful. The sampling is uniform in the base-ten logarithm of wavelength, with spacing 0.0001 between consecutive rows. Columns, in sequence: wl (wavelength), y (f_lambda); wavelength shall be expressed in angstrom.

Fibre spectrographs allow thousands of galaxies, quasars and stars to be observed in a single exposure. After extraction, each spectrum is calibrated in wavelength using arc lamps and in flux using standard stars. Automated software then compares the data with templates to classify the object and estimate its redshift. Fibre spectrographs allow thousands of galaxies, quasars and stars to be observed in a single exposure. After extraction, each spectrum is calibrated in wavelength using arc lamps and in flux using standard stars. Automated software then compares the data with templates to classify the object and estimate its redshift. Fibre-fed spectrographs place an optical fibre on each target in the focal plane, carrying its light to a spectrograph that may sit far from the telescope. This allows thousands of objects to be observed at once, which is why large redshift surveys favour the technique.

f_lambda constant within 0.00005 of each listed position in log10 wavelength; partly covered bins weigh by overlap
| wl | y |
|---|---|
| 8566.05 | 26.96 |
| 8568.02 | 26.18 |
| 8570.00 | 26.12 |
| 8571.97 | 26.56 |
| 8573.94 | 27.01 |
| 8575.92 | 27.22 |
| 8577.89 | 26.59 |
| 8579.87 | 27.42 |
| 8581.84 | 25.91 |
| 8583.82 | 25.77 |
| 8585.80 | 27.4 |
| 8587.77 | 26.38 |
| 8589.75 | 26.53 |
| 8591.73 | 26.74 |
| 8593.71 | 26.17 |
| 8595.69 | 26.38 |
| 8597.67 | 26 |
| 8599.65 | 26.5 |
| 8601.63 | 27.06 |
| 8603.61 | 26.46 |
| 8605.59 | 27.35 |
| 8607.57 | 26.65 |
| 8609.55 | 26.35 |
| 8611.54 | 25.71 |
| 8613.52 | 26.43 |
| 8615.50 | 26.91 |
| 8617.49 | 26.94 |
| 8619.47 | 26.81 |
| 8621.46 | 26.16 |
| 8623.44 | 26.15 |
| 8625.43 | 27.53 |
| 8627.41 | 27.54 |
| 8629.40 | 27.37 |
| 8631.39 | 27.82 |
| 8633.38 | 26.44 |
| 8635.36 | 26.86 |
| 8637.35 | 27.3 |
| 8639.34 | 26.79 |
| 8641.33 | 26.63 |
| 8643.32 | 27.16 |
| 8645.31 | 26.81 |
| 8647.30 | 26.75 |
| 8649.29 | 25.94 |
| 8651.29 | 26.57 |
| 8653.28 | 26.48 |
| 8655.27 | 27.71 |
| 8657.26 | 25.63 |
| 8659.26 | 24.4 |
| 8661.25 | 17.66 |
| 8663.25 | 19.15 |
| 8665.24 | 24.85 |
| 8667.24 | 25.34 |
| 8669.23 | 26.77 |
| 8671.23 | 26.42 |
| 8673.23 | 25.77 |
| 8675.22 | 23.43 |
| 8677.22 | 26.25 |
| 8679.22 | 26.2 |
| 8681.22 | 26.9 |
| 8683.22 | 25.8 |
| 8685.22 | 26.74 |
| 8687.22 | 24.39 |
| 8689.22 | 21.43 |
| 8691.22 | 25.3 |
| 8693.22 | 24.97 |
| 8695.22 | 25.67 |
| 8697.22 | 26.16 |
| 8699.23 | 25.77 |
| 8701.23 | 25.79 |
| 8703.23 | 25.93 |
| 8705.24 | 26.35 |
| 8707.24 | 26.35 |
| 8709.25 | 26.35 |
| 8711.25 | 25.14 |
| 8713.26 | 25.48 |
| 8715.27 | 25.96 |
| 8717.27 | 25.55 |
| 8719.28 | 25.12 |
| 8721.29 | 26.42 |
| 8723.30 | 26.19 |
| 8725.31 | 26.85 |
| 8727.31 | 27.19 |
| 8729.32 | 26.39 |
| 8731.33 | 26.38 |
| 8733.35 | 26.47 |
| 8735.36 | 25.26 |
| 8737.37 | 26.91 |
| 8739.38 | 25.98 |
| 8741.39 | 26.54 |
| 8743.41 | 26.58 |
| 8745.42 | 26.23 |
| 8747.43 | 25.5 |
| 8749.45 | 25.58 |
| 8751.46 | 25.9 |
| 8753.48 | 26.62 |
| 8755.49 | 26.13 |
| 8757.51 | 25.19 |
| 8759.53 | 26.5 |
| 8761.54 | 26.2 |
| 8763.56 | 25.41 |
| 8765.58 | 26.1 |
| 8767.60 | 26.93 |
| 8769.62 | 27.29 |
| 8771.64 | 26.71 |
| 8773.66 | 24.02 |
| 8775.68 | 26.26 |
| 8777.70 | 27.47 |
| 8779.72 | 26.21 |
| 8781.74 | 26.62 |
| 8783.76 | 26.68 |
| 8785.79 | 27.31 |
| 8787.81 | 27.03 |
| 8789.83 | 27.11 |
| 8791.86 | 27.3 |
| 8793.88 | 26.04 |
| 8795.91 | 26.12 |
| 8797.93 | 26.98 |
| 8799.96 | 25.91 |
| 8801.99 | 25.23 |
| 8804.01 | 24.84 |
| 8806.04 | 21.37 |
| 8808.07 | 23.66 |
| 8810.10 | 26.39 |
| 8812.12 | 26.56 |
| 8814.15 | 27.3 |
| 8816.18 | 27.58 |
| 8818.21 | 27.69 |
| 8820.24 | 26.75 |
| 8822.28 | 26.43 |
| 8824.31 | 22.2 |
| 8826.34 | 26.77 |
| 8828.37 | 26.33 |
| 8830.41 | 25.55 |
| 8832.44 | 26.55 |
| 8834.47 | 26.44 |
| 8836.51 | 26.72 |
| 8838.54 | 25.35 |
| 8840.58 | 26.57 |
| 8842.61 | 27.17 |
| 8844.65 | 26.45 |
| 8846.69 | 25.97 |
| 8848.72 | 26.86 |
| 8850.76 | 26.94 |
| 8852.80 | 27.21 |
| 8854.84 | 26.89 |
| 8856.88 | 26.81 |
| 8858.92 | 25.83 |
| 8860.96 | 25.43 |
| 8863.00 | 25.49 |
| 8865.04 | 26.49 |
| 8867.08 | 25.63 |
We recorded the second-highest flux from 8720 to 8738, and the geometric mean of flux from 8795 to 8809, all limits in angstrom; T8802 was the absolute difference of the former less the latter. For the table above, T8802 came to 2.1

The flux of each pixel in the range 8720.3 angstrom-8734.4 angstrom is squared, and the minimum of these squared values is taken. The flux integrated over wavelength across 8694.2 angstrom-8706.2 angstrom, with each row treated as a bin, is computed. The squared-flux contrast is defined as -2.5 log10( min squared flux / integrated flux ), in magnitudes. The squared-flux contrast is -0.86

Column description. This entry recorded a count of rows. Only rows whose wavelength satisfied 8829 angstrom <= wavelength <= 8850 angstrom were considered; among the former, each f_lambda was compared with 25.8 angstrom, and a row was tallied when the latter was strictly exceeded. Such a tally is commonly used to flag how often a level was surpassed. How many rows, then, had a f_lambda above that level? 8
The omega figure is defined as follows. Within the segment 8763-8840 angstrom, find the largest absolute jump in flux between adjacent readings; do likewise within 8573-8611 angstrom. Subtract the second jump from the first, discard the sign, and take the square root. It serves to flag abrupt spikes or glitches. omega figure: 1.71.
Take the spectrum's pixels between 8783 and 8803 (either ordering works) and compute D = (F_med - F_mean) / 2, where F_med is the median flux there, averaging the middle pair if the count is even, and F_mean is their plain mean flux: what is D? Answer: 0.13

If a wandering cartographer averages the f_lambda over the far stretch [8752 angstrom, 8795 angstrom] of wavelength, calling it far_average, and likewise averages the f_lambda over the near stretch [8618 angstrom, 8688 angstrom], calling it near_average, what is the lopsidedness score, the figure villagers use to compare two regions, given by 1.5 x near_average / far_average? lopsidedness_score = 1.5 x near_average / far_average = 1.47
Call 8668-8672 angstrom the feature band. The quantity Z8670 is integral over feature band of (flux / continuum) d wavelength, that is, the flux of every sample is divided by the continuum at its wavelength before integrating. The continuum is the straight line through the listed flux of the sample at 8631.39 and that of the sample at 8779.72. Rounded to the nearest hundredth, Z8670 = 3.88 angstrom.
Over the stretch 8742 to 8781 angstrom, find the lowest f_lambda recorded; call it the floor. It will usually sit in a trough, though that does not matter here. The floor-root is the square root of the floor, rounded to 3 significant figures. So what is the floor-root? 4.90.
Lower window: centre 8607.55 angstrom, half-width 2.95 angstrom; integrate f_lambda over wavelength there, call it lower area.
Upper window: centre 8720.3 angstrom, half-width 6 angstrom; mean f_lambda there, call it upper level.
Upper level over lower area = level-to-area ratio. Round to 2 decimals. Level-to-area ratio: 0.16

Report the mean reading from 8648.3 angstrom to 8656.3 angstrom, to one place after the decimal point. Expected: 26.7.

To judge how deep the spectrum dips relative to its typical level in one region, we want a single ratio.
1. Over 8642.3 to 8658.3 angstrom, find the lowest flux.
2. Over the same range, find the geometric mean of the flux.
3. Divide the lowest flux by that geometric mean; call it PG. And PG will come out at 0.963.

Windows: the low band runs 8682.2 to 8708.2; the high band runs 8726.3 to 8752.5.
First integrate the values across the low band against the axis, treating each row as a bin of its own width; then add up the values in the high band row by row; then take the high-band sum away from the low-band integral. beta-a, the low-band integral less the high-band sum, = 321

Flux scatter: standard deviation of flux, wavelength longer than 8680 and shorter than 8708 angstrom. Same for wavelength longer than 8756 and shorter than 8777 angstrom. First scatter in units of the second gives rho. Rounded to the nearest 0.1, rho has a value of 1.4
